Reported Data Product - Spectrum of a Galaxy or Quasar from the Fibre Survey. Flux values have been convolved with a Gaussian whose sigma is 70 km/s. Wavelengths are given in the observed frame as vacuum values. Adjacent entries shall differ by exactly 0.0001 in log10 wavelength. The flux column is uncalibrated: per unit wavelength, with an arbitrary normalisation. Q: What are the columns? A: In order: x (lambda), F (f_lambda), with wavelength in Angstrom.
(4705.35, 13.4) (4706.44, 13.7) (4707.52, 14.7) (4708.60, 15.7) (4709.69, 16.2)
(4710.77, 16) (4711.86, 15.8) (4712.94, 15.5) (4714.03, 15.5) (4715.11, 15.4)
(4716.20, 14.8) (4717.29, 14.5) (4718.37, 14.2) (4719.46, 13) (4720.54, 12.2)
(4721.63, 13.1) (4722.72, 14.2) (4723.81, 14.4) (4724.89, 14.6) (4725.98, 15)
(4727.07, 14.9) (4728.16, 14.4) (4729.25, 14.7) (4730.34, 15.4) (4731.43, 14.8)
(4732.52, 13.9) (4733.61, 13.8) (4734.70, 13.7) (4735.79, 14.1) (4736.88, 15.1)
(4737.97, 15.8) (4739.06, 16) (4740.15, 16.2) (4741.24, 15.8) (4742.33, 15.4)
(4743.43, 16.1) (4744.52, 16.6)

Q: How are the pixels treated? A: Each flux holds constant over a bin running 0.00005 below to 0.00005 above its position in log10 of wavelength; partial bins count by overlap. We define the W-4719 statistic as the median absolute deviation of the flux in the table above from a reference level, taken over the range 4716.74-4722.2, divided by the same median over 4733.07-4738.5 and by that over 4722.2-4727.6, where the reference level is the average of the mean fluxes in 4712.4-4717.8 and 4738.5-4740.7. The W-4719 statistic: 1.6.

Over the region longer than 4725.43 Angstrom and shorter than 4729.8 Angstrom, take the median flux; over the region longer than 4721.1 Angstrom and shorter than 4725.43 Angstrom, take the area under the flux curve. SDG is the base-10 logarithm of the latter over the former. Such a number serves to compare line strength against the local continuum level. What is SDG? 0.62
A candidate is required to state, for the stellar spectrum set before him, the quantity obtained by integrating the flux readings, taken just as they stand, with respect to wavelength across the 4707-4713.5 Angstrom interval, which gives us 102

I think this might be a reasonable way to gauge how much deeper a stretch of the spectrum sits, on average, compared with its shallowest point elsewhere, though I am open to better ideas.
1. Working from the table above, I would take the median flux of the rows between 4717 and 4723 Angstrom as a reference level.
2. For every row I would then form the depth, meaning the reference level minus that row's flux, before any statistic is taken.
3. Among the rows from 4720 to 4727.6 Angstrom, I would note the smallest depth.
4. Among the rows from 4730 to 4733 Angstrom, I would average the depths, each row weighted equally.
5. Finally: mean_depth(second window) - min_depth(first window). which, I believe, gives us 0.3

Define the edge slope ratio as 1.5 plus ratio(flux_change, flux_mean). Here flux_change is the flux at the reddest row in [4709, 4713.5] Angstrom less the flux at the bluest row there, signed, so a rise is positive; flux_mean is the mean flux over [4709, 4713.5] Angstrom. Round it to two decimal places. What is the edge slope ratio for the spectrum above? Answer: 1.46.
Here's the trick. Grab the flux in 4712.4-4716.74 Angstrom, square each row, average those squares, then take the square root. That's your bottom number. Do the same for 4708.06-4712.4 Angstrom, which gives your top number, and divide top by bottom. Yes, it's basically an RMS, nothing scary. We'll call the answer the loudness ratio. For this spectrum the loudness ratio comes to 1.04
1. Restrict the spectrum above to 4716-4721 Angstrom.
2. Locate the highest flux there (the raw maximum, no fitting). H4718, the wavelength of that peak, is 4716.20 Angstrom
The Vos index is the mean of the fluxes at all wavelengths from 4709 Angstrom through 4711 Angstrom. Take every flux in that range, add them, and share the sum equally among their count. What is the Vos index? 16.1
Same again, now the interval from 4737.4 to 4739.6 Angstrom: 15.9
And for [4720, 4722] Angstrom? 12.6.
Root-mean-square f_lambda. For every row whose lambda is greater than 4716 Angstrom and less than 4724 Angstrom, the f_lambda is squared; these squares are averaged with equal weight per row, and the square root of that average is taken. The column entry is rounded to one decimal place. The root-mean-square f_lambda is 13.8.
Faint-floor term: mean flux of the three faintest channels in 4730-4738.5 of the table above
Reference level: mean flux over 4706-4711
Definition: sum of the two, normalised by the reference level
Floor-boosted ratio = 1.90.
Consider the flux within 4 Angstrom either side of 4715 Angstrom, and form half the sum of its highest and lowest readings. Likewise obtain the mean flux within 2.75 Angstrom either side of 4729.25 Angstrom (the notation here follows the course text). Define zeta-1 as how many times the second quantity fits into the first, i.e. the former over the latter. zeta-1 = 1.01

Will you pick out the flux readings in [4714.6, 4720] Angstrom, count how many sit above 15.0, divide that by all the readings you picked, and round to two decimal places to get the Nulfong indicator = 0.20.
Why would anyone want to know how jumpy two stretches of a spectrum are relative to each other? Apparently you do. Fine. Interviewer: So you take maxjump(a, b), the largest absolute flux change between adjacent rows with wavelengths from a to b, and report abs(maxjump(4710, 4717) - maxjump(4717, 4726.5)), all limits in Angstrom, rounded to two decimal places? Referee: 0.60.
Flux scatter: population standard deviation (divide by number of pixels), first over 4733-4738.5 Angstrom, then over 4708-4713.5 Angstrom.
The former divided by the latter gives 3.4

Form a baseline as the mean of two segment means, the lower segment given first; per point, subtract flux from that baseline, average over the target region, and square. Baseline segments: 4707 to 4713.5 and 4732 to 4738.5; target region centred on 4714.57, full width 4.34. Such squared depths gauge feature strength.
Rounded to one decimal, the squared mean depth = 0.1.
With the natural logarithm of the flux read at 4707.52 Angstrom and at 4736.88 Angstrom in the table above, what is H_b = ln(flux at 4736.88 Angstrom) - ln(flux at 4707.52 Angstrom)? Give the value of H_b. 0.027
